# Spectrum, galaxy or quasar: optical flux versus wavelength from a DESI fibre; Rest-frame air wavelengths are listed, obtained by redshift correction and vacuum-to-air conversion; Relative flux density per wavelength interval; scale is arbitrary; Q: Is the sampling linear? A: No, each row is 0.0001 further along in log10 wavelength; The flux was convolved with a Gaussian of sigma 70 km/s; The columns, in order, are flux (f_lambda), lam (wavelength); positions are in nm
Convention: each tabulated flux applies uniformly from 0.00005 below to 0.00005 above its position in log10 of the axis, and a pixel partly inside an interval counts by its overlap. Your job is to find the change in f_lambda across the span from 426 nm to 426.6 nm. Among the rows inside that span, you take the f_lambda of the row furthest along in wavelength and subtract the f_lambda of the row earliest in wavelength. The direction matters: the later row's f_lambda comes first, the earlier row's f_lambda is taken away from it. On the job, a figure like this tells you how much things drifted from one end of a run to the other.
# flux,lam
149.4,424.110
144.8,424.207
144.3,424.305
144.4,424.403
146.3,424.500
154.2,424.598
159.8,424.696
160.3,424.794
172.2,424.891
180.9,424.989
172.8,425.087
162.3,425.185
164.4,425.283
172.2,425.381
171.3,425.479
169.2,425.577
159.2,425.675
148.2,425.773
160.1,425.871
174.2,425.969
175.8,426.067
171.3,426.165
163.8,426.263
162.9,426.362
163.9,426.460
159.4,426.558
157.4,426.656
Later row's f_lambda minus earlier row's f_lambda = -16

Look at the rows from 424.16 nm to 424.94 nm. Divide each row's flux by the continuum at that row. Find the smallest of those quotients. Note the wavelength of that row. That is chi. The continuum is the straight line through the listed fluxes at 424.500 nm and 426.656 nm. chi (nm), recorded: 424.403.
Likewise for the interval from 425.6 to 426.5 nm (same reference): 425.773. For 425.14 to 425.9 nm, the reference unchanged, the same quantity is 425.773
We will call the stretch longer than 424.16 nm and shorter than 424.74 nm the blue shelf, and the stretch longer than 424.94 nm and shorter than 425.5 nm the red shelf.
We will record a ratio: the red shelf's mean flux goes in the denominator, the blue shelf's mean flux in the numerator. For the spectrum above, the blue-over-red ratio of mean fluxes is 0.87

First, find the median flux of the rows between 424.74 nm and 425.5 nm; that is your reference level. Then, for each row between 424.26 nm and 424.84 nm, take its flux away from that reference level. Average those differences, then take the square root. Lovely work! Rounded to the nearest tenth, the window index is 4.5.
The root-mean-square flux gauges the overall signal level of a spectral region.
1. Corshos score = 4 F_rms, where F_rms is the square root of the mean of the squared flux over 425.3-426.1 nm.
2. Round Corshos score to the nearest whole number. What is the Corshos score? 666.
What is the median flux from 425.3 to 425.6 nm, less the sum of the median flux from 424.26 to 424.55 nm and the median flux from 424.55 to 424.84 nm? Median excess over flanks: -133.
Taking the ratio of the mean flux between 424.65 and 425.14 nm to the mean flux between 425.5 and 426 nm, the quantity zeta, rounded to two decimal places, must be 1.04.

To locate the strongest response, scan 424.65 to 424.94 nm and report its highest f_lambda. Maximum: 172.2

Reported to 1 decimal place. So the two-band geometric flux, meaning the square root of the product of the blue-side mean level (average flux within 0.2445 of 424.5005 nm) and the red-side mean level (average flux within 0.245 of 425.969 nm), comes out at 157.7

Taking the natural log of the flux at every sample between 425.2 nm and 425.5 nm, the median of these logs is 5.14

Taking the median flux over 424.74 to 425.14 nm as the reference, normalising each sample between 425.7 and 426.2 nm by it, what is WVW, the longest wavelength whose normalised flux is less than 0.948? 425.871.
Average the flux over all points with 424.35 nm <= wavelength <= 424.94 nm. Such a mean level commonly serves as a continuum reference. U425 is 156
